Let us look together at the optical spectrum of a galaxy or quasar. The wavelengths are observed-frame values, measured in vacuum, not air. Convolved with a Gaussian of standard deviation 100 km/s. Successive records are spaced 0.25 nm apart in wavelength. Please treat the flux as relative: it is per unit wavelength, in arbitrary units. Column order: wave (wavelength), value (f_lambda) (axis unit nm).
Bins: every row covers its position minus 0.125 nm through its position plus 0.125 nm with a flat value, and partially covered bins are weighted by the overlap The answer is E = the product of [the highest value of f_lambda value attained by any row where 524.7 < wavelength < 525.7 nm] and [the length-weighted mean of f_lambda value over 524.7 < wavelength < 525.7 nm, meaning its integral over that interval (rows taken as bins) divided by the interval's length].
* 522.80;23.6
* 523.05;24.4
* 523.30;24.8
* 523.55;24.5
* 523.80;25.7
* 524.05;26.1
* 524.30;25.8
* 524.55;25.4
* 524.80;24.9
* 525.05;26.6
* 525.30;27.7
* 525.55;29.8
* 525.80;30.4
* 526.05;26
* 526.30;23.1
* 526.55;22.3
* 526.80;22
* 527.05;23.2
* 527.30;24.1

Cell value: 816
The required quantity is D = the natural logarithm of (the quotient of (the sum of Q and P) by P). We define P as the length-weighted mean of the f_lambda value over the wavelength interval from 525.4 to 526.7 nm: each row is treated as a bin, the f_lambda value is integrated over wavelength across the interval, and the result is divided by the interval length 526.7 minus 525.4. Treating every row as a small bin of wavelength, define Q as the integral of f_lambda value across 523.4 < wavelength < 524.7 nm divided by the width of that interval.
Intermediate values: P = 26.3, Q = 25.5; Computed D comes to 0.68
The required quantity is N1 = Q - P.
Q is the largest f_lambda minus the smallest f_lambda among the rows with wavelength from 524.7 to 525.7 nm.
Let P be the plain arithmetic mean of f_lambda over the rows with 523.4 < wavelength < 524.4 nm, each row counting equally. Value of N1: -20.6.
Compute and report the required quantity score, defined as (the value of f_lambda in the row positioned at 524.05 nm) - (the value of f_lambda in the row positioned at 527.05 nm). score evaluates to 3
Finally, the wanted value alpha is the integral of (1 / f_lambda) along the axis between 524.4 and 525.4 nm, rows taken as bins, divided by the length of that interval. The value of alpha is 0.0384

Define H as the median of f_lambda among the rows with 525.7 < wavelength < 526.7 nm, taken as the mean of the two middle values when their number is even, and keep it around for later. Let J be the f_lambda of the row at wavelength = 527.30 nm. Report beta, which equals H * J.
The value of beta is 592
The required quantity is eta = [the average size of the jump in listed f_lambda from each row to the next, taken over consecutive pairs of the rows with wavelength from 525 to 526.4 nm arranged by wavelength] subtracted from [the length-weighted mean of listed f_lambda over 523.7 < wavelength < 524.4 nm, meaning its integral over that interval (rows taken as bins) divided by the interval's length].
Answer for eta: 24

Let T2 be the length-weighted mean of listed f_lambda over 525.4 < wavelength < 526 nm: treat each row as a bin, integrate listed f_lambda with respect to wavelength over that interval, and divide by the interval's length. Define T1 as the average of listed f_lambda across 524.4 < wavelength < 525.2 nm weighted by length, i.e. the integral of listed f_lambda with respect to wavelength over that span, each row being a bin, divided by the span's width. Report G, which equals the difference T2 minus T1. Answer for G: 4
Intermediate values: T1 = 25.7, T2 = 29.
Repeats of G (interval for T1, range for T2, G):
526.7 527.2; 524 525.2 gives 3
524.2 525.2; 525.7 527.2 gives -1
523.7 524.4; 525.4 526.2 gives 3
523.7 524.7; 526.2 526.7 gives -3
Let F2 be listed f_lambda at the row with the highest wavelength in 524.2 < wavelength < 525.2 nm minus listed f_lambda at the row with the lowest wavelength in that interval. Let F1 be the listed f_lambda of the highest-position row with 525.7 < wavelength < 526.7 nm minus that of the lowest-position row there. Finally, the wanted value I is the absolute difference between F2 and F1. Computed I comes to 9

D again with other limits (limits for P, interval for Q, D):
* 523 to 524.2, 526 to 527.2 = 0.65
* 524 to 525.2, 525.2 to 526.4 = 0.73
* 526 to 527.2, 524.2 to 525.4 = 0.75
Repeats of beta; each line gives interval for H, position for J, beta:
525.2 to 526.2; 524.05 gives 750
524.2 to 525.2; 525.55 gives 763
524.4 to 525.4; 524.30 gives 671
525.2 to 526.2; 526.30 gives 664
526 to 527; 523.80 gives 583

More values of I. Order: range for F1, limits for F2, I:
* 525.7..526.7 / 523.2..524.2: 9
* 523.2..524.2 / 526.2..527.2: 1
